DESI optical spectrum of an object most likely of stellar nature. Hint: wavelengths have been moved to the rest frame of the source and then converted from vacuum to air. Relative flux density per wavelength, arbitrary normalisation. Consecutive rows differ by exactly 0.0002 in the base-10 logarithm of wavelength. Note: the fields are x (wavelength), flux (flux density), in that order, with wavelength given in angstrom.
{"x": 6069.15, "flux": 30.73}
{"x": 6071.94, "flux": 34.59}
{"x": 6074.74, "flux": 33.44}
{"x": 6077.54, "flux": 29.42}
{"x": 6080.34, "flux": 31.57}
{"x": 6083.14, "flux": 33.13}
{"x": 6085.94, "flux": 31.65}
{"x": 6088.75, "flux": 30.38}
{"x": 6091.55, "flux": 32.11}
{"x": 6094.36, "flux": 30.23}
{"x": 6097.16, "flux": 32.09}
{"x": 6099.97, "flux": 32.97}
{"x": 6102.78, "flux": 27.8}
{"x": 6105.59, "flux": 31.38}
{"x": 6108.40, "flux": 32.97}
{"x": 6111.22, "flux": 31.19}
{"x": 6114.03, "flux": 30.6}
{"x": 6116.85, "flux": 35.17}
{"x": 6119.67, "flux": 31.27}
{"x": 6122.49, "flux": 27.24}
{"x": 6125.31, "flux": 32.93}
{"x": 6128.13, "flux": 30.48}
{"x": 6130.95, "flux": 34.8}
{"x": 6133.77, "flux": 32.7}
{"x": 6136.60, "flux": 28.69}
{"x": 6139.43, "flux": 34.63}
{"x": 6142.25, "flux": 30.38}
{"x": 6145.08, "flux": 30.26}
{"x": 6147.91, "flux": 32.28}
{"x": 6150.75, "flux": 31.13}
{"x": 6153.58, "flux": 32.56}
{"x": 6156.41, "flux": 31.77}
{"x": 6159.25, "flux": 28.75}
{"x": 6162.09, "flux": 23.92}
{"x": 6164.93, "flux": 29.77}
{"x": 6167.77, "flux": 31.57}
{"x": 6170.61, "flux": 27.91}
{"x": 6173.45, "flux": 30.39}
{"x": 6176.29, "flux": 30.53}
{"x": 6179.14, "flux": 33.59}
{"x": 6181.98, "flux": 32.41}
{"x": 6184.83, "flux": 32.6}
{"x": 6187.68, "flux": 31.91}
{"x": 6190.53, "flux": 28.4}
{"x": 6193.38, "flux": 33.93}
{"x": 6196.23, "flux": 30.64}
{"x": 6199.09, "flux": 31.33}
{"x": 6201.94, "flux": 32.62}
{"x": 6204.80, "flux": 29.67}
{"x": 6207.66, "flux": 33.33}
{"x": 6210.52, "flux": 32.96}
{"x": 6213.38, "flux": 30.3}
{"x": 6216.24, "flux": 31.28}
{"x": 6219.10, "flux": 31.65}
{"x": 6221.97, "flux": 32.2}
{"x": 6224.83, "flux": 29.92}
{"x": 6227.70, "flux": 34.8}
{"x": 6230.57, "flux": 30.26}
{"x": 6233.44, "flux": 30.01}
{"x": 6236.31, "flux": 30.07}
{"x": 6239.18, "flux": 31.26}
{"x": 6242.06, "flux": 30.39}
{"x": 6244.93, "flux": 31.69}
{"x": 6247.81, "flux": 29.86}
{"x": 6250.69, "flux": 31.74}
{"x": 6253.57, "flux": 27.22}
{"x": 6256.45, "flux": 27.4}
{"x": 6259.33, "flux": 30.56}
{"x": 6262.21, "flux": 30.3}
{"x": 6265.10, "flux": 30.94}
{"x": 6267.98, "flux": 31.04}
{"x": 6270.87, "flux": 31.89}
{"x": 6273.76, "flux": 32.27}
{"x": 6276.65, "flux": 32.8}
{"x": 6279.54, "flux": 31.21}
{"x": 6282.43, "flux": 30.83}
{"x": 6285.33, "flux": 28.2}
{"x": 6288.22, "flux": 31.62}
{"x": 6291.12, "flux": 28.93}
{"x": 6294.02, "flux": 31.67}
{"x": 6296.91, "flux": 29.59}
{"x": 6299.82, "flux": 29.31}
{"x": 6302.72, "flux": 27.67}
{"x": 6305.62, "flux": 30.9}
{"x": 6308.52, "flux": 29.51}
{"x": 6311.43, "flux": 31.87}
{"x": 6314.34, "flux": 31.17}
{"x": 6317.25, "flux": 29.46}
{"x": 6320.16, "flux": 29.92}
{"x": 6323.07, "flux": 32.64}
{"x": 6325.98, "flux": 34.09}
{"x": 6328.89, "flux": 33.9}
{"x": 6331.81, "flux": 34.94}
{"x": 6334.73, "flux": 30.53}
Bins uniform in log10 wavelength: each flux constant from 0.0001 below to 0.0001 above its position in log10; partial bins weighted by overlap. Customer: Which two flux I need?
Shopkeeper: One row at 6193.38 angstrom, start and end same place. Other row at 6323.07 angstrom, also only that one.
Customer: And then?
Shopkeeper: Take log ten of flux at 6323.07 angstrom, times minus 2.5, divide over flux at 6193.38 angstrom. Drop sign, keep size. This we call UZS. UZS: 0.112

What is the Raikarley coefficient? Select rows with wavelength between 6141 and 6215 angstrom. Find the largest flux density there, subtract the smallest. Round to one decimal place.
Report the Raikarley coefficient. 10.0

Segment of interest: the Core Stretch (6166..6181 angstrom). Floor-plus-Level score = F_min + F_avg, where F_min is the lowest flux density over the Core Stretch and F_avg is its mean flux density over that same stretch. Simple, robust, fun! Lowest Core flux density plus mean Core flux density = 58.7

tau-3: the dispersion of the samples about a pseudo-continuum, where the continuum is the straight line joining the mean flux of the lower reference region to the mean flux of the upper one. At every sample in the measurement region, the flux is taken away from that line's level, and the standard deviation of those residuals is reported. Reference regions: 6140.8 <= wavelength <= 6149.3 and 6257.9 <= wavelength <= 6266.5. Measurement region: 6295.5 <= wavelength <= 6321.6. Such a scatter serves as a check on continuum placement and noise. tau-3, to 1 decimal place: 1.2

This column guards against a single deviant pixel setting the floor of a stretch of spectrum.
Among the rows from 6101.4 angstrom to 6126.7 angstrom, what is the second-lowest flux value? 27.8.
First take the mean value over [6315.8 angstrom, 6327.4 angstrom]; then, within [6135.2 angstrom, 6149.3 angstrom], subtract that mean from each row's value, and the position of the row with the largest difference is 6139.43 angstrom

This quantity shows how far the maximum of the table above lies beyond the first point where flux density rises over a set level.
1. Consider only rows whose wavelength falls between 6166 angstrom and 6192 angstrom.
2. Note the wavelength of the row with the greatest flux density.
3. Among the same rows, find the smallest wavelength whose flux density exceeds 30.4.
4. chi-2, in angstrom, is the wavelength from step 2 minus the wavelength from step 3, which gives 11.4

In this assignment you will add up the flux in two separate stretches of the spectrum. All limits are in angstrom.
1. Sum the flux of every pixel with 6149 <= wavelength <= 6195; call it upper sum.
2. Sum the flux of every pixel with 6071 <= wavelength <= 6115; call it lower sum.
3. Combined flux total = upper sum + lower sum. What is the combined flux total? 997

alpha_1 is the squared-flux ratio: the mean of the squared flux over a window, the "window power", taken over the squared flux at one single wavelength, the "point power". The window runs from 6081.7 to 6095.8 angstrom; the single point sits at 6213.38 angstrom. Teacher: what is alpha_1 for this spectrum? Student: 1.08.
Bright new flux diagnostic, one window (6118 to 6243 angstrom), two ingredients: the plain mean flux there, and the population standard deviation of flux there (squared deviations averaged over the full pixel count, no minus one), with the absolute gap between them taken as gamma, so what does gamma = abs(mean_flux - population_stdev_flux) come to 29.1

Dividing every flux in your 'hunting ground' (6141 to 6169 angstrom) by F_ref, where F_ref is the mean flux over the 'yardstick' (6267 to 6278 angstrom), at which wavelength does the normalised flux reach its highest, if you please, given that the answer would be 6153.58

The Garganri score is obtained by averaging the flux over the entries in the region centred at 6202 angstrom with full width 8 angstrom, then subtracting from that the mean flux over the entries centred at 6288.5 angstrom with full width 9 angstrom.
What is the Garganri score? 1.6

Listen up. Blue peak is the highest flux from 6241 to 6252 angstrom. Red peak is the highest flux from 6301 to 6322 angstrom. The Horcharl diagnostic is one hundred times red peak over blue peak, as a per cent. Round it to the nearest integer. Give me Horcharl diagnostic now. 100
